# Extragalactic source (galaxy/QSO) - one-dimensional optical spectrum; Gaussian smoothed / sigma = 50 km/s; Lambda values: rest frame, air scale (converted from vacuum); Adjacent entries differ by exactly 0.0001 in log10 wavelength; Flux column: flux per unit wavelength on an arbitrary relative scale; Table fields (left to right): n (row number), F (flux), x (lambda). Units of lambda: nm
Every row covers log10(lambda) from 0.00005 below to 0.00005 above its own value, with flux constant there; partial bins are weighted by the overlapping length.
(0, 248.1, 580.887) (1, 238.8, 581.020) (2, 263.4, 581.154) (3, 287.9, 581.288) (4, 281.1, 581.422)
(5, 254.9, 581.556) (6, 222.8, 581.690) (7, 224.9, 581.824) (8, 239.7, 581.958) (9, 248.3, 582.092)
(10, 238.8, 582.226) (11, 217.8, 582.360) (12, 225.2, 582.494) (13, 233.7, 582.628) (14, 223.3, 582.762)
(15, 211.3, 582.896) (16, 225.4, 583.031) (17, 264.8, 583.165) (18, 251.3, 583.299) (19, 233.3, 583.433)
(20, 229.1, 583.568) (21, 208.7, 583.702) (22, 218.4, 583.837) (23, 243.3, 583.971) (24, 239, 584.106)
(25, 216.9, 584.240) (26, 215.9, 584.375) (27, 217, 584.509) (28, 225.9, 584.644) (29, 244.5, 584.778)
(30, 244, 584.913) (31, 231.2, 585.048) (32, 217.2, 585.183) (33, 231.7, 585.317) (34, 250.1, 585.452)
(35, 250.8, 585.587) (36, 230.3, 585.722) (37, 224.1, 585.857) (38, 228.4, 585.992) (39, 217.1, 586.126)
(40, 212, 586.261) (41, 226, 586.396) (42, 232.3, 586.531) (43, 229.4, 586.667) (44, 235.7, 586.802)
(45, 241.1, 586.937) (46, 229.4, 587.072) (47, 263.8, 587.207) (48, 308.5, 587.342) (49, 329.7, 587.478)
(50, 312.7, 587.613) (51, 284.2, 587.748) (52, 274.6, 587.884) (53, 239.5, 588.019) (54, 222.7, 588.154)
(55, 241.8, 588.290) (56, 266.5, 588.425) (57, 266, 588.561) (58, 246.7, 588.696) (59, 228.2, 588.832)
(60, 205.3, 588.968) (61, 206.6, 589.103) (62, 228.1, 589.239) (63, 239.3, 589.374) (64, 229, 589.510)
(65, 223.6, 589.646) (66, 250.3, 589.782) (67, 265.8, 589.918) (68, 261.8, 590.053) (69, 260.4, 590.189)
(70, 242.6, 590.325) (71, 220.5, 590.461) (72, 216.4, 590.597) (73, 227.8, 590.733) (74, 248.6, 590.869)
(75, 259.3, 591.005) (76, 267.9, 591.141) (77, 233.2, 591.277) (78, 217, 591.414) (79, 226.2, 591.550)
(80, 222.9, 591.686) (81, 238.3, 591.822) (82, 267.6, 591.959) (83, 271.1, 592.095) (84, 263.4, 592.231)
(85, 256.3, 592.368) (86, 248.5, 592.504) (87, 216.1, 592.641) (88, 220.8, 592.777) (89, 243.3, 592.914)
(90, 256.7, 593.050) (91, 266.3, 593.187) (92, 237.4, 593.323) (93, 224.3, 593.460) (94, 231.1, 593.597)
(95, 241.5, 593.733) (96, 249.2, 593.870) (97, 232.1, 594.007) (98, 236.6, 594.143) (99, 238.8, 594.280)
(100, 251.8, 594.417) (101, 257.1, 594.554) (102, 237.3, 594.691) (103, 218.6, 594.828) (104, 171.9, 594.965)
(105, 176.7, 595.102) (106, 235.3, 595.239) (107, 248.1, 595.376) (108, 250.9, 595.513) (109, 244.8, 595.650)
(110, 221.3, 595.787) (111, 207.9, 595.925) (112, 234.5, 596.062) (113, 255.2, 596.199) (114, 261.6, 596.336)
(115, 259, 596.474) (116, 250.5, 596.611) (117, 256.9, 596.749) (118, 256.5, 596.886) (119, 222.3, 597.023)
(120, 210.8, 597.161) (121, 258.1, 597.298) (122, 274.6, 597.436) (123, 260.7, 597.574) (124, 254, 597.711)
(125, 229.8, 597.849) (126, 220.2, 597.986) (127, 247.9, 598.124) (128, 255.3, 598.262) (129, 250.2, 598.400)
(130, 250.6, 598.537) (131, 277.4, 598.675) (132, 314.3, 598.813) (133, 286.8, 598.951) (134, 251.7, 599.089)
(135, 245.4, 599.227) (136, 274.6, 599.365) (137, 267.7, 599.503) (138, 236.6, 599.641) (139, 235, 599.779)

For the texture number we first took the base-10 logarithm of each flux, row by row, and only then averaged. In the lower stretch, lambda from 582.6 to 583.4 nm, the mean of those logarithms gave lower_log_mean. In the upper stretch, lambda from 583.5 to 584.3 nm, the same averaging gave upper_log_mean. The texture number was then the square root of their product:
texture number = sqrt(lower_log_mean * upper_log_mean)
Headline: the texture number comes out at 2.36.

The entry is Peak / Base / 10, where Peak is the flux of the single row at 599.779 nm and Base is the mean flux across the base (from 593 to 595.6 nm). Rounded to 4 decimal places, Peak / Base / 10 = 0.1001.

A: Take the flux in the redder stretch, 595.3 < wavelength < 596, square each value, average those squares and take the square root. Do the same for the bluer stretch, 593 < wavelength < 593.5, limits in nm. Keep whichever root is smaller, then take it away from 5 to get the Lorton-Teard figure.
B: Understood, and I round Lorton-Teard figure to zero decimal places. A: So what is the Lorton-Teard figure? -230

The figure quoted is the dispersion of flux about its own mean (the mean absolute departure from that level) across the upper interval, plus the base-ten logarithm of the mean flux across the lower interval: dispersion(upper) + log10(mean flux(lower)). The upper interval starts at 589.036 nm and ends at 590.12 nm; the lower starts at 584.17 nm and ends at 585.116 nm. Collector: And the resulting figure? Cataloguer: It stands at 19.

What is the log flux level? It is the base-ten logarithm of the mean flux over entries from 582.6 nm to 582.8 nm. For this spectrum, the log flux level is 2.36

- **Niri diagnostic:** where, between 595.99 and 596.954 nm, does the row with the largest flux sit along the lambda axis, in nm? 596.336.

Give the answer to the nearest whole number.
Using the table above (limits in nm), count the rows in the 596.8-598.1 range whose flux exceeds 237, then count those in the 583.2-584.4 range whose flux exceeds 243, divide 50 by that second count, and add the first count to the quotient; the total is 30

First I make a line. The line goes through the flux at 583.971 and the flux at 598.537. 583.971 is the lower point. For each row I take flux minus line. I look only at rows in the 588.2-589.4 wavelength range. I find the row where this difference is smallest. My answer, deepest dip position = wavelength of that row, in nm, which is 588.968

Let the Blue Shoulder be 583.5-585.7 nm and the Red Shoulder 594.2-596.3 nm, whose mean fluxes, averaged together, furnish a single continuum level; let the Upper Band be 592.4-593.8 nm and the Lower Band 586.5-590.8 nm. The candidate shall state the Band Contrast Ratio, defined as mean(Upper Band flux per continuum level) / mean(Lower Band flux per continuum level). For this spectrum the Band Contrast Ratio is 0.96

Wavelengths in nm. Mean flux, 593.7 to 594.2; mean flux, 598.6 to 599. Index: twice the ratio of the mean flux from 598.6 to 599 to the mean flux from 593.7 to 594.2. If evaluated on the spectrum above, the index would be 2.44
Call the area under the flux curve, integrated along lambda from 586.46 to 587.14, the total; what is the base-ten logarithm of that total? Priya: 2.20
